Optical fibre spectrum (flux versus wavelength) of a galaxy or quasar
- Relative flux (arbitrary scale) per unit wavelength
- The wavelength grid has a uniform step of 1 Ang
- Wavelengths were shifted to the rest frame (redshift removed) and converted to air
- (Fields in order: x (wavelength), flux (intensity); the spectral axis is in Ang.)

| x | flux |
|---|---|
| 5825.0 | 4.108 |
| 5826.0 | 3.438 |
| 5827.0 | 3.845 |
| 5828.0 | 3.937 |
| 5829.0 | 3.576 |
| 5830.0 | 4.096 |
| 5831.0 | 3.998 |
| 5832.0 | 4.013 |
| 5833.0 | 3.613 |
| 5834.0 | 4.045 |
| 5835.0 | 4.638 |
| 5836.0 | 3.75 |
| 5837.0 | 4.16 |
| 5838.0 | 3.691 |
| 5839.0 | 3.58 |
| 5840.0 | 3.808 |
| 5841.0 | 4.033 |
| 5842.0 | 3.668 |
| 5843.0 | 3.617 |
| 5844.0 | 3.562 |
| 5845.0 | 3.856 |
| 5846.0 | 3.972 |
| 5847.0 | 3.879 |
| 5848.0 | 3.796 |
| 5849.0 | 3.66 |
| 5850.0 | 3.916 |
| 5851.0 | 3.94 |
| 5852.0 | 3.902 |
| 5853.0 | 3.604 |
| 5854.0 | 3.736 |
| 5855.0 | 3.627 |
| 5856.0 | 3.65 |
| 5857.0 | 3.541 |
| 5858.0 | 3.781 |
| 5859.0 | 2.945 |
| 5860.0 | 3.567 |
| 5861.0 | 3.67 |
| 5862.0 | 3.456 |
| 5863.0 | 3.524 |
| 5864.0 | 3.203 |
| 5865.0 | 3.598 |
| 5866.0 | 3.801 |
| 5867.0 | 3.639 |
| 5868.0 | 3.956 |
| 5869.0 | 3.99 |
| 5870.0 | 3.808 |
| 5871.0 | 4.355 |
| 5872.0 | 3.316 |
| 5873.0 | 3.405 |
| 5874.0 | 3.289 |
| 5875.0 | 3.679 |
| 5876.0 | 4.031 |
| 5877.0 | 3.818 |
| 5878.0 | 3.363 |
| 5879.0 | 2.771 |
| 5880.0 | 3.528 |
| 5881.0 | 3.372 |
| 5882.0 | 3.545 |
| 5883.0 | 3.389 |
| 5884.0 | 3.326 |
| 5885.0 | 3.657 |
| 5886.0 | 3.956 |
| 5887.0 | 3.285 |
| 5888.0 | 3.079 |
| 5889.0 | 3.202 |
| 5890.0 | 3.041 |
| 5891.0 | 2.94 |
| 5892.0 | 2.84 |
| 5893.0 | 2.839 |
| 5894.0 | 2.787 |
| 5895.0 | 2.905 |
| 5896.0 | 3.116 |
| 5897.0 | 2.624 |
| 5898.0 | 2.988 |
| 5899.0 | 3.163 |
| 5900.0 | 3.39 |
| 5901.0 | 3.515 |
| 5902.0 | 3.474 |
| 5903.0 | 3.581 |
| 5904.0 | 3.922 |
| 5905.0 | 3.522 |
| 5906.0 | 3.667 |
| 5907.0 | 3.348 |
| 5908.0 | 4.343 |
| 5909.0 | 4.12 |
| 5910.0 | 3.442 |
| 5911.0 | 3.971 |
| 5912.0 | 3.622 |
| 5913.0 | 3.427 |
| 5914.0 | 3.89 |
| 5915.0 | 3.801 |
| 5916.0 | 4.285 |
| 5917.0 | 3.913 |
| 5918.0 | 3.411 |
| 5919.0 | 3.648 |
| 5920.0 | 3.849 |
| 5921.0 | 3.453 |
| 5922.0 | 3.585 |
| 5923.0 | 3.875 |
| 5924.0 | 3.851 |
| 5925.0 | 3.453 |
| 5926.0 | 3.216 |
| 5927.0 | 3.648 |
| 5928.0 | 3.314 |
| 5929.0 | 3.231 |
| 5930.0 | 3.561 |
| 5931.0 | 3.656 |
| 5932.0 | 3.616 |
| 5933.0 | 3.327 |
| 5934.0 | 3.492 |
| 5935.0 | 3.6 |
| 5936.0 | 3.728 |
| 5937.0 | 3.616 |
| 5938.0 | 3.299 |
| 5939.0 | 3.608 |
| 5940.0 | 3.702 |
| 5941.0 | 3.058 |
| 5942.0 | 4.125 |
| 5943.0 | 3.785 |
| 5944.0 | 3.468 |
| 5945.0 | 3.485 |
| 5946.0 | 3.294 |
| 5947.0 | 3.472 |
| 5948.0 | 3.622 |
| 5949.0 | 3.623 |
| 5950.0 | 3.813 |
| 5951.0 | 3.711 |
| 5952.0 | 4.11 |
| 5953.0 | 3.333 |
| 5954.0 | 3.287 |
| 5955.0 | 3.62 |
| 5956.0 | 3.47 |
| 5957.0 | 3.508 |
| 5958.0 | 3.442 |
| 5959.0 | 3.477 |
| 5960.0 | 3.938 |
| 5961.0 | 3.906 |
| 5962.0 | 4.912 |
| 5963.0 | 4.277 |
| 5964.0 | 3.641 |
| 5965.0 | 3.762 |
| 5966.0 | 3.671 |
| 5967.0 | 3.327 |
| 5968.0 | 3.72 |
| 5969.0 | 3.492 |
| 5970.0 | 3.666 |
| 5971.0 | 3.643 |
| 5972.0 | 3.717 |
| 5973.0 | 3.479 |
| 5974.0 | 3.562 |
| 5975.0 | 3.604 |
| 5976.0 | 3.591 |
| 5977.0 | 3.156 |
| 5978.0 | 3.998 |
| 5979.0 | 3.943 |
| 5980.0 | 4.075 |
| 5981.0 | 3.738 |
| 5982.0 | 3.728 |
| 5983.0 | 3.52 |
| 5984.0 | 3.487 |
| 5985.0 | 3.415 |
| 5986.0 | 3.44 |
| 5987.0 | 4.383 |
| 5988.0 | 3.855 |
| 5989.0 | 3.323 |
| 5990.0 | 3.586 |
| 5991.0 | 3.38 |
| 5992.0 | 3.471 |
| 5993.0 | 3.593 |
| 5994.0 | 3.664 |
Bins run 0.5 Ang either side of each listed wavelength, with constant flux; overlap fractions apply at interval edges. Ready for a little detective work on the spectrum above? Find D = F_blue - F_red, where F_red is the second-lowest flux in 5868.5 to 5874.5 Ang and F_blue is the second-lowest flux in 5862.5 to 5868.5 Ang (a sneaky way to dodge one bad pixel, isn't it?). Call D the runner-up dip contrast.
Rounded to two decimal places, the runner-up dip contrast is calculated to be 0.21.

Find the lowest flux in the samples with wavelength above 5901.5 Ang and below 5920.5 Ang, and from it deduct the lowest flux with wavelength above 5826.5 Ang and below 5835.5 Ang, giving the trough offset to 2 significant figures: -0.23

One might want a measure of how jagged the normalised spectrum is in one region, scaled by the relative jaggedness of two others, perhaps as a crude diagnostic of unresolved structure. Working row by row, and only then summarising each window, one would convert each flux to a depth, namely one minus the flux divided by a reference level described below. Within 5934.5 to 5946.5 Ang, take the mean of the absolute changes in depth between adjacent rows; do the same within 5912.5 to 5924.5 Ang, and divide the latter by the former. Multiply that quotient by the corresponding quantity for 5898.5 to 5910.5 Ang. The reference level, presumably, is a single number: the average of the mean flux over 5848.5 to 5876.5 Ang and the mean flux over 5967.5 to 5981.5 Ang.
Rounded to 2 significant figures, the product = 0.081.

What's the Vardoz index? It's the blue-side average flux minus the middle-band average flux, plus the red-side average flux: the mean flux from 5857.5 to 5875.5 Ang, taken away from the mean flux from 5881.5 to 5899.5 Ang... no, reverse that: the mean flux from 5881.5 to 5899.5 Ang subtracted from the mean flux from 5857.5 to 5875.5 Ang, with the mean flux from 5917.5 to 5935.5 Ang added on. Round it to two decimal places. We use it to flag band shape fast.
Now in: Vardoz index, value 4.00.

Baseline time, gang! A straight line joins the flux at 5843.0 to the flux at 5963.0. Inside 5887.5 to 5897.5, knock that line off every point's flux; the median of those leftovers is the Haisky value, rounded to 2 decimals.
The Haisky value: -0.97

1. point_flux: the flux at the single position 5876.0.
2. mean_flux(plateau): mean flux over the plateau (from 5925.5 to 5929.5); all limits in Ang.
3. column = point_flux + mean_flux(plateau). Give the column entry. 7.38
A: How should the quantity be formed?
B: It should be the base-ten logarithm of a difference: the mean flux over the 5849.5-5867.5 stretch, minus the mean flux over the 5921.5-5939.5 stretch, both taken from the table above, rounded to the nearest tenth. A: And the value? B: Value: -1.1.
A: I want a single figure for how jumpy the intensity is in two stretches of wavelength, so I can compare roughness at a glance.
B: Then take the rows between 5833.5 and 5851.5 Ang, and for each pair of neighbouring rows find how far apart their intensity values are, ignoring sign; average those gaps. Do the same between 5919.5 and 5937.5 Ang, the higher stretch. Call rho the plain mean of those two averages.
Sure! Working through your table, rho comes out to 0.235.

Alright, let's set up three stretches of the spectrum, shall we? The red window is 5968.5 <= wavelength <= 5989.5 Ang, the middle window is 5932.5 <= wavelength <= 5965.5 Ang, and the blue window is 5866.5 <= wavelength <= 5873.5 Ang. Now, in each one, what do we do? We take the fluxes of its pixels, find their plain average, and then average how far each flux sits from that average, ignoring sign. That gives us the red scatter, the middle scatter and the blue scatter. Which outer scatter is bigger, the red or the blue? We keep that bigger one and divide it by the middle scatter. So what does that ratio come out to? 1.18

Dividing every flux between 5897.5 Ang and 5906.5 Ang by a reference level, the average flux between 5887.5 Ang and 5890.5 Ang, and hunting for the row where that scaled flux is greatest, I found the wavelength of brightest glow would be 5904.0 Ang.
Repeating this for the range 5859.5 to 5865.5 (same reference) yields 5861.0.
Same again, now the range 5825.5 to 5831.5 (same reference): 5830.0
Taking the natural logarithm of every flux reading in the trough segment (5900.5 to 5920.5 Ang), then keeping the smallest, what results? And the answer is 1.21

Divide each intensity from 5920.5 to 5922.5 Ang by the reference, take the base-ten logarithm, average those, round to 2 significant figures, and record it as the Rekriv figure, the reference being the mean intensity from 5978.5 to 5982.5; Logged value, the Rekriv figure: -0.041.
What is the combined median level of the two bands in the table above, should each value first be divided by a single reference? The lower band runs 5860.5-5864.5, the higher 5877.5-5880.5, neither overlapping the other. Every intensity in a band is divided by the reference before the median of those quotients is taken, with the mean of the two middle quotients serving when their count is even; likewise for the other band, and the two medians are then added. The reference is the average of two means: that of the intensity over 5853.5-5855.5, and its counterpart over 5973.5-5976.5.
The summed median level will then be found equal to 1.89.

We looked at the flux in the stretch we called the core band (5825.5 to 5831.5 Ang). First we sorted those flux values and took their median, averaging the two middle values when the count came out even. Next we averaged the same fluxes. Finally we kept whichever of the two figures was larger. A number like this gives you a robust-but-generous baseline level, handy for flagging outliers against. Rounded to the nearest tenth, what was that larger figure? 3.9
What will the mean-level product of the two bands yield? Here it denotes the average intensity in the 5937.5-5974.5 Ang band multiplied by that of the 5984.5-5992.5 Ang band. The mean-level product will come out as 13.2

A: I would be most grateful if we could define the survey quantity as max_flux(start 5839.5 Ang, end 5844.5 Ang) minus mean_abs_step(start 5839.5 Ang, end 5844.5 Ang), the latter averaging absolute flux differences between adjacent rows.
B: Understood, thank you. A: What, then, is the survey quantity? 3.9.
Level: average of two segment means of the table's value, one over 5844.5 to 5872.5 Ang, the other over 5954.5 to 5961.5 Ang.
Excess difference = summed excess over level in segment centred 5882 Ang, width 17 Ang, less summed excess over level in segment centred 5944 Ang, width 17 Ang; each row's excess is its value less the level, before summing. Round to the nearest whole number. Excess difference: -3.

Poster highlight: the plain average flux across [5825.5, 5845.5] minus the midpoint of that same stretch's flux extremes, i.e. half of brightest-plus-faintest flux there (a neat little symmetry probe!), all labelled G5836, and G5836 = -0.19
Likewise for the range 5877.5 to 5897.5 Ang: -0.11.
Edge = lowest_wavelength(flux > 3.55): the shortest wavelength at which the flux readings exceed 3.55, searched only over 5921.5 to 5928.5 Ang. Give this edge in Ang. 5922.0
